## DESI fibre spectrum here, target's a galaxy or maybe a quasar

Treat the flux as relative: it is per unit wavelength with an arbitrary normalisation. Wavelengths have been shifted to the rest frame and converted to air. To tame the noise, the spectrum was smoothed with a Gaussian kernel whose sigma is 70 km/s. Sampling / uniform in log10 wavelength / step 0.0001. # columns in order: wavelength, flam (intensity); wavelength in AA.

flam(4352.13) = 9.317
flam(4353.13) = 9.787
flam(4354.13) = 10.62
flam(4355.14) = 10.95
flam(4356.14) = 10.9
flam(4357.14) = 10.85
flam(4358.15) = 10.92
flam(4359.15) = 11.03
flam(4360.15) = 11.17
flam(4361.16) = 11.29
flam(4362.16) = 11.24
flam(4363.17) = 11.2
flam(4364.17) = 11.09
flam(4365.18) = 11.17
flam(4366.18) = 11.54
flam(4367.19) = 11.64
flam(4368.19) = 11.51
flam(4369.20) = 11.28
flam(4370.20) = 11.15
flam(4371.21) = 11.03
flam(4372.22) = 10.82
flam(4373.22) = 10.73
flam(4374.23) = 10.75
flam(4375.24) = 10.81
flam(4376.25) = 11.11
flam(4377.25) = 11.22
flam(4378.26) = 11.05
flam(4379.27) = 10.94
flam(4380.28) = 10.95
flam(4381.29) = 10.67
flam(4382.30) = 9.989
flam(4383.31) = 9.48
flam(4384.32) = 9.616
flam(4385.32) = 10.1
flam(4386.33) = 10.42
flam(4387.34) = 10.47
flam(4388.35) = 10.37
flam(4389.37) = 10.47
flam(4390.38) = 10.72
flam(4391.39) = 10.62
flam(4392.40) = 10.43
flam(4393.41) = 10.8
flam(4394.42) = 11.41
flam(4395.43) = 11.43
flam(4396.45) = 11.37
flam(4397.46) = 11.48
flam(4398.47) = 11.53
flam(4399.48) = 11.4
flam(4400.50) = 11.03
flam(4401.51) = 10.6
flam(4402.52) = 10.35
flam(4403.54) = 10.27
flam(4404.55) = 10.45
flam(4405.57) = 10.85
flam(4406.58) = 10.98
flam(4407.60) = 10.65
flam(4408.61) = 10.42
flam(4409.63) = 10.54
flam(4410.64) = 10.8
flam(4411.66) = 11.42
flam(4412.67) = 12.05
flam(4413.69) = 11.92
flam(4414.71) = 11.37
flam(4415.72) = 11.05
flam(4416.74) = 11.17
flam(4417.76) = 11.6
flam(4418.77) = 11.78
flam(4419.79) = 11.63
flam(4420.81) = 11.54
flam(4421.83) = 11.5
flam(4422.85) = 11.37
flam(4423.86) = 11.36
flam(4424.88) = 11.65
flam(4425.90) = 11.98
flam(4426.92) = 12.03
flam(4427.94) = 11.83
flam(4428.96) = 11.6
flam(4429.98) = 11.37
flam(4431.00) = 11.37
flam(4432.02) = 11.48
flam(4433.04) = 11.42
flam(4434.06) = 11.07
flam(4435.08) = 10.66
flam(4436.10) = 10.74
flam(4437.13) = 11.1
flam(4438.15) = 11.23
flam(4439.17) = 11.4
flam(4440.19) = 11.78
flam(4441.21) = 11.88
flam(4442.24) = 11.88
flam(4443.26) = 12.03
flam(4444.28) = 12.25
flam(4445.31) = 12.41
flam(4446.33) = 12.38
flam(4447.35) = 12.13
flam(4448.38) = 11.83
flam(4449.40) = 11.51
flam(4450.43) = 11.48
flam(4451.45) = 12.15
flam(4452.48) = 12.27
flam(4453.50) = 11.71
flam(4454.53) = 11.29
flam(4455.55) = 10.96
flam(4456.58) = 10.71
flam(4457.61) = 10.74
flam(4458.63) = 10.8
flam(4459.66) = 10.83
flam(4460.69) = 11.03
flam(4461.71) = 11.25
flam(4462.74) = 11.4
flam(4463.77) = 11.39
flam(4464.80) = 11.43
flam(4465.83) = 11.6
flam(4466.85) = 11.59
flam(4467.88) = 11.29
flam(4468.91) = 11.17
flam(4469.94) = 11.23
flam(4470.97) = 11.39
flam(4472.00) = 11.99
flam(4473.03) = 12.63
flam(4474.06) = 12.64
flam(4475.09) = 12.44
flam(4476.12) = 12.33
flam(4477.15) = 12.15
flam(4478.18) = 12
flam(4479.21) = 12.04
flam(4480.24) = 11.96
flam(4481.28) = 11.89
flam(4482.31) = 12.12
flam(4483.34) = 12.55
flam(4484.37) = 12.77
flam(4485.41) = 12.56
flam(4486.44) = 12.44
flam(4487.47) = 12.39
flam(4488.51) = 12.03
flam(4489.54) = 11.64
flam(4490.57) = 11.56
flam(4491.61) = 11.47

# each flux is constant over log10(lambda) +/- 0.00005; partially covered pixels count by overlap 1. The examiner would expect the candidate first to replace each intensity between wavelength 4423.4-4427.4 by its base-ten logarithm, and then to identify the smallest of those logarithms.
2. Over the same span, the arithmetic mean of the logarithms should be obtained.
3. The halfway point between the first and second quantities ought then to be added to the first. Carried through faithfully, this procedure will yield 2.12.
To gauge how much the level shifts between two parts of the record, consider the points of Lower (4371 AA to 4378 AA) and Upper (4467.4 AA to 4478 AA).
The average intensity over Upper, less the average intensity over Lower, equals 1.0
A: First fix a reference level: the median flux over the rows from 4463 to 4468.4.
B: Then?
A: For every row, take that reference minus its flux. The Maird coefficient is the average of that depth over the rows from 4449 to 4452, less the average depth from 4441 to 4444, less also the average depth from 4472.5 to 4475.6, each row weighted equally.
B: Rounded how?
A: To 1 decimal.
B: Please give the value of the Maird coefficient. 1.4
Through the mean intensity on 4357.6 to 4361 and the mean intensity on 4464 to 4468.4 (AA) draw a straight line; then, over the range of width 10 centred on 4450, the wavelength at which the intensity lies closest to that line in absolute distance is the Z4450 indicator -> 4450.43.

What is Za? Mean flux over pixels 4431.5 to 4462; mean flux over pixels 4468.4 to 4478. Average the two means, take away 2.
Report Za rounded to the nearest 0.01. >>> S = 9.74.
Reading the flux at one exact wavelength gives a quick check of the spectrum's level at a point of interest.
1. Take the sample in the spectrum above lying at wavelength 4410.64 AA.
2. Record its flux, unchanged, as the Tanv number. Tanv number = 10.8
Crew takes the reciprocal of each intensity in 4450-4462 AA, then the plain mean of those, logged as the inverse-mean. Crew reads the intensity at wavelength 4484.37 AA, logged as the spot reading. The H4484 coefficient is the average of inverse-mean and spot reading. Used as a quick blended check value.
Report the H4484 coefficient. 6.43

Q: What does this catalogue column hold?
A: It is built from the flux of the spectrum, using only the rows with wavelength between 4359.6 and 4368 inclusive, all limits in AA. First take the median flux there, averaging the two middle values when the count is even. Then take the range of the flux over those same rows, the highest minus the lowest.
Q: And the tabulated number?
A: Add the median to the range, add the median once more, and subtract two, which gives 21.0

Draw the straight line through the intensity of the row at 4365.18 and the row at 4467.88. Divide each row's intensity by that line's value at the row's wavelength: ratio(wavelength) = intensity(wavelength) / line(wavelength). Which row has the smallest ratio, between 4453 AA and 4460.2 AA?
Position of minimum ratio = 4456.58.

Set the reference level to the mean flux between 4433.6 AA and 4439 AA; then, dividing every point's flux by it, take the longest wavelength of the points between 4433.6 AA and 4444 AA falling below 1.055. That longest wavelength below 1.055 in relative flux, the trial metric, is 4439.17 AA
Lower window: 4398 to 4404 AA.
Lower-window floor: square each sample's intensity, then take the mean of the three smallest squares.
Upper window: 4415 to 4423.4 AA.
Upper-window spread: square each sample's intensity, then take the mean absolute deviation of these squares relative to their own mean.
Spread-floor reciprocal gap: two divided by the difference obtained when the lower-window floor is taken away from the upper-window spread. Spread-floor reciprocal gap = -0.019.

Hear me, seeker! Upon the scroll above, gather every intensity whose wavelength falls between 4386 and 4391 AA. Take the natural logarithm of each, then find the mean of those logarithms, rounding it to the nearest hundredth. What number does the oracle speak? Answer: 2.35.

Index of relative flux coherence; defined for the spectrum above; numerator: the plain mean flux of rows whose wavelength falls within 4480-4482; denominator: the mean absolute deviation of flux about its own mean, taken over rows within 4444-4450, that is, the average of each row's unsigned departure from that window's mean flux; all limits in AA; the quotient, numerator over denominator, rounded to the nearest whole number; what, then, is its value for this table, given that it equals 43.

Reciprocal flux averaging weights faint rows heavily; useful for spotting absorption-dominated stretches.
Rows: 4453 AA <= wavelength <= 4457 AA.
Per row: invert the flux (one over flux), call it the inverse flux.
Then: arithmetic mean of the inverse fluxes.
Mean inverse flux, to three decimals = 0.090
